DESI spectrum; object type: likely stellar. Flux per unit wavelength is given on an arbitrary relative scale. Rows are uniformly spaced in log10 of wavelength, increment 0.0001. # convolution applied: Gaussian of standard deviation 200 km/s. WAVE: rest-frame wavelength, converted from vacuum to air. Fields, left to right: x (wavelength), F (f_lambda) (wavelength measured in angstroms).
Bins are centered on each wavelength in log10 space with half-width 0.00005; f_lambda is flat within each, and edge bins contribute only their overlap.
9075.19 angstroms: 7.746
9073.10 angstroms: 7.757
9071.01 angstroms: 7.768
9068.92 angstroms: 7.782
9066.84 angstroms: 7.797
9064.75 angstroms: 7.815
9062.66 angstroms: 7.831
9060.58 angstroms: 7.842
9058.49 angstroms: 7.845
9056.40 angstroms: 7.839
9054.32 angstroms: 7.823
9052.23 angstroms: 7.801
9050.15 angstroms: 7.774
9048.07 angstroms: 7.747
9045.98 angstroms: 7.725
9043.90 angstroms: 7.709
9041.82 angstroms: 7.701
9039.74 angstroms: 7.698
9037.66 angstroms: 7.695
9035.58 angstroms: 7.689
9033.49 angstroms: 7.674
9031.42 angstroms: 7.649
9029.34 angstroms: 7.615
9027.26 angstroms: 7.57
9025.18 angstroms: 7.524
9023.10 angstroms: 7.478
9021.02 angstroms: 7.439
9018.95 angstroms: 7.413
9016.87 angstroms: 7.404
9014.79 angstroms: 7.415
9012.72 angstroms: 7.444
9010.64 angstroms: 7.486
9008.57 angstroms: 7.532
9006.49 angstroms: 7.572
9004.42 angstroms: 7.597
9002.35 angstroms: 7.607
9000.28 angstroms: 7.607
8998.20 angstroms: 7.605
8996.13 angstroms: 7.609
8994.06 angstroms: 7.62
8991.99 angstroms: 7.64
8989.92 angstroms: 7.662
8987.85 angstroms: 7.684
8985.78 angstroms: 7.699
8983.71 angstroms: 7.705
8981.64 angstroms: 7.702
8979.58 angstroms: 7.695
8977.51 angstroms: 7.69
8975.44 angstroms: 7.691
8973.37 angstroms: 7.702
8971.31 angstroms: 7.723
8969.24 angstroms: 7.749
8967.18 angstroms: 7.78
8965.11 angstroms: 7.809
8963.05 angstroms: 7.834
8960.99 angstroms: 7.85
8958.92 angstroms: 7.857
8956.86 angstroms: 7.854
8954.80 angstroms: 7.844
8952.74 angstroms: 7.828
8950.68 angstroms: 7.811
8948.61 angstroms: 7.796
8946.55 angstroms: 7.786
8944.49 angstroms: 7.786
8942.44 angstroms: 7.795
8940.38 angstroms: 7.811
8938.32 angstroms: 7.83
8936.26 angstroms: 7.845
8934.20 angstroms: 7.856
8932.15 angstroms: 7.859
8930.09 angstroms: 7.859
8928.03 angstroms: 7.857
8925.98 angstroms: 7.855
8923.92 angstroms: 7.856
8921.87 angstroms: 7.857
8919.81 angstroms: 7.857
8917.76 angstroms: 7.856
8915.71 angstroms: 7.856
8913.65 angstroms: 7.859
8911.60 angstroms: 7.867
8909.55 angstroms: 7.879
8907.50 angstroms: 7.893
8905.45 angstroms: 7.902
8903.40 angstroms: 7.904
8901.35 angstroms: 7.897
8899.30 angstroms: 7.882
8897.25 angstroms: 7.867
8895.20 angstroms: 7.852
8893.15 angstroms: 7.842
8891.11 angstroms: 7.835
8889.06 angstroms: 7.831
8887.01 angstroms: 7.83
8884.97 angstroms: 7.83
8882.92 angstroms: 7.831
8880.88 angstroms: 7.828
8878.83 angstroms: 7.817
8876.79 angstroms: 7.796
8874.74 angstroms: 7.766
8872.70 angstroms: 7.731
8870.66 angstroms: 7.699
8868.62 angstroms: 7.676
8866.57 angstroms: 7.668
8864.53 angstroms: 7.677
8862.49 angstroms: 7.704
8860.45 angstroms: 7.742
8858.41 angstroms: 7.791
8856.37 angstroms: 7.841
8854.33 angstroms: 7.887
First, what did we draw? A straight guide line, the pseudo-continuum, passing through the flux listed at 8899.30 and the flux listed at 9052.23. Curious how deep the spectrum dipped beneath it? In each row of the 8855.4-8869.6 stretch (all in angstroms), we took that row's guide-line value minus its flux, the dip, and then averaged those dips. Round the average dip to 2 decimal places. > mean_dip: 0.17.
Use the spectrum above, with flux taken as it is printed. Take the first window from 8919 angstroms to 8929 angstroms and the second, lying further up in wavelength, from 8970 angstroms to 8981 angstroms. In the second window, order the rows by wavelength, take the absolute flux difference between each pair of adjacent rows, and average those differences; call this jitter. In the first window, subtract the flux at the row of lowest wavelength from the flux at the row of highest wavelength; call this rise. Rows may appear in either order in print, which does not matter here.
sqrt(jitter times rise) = 0.000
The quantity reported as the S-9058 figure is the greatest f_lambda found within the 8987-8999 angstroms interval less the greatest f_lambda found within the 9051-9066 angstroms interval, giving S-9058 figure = -0.16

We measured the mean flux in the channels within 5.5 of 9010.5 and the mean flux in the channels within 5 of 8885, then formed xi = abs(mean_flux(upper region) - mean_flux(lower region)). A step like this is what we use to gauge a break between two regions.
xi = 0.34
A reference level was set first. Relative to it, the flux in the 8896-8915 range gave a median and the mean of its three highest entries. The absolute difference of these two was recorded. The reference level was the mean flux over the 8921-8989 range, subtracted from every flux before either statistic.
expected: 0.019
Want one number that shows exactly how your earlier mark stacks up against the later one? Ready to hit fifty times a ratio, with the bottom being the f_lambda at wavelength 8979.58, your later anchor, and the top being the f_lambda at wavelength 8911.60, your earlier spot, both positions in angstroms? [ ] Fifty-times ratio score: 51.1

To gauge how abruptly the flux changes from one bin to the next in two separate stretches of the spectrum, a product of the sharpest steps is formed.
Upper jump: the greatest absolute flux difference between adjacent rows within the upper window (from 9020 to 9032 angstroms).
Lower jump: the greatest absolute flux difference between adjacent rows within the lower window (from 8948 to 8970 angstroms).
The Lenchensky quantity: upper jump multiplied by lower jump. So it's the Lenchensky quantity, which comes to 0.0014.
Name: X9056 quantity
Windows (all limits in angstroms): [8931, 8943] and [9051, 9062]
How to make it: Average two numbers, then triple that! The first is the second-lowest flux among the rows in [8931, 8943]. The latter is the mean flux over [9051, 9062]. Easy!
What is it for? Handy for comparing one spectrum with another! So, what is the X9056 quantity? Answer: 23.5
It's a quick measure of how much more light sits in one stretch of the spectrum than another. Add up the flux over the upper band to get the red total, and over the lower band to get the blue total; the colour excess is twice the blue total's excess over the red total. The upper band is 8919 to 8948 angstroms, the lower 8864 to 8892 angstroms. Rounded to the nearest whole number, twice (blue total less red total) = -2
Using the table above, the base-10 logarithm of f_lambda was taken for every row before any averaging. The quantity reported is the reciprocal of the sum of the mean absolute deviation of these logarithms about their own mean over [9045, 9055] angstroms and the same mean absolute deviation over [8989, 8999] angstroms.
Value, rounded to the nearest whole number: 359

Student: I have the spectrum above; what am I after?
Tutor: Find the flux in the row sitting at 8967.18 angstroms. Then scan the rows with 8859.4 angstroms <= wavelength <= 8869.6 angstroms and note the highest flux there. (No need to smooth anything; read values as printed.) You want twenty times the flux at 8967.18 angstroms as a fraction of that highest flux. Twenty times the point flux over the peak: 20.1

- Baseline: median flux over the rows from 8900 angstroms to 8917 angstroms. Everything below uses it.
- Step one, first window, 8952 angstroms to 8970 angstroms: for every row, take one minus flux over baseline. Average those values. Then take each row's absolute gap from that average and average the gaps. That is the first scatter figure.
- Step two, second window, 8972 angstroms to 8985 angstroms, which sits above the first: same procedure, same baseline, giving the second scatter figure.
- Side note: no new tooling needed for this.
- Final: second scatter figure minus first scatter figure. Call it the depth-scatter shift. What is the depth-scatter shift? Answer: -0.003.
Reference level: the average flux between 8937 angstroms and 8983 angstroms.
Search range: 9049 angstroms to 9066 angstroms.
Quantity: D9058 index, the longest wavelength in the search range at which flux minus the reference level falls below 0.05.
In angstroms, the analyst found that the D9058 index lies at 9064.75 angstroms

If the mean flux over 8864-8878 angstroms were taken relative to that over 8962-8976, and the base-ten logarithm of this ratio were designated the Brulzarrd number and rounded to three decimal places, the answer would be -0.002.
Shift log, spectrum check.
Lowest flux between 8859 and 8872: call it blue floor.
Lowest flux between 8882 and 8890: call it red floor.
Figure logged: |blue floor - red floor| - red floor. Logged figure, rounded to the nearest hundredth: -7.67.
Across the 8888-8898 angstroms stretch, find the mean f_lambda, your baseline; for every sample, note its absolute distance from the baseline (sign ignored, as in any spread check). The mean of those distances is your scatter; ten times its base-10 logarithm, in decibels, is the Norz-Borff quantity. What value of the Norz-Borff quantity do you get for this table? -19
